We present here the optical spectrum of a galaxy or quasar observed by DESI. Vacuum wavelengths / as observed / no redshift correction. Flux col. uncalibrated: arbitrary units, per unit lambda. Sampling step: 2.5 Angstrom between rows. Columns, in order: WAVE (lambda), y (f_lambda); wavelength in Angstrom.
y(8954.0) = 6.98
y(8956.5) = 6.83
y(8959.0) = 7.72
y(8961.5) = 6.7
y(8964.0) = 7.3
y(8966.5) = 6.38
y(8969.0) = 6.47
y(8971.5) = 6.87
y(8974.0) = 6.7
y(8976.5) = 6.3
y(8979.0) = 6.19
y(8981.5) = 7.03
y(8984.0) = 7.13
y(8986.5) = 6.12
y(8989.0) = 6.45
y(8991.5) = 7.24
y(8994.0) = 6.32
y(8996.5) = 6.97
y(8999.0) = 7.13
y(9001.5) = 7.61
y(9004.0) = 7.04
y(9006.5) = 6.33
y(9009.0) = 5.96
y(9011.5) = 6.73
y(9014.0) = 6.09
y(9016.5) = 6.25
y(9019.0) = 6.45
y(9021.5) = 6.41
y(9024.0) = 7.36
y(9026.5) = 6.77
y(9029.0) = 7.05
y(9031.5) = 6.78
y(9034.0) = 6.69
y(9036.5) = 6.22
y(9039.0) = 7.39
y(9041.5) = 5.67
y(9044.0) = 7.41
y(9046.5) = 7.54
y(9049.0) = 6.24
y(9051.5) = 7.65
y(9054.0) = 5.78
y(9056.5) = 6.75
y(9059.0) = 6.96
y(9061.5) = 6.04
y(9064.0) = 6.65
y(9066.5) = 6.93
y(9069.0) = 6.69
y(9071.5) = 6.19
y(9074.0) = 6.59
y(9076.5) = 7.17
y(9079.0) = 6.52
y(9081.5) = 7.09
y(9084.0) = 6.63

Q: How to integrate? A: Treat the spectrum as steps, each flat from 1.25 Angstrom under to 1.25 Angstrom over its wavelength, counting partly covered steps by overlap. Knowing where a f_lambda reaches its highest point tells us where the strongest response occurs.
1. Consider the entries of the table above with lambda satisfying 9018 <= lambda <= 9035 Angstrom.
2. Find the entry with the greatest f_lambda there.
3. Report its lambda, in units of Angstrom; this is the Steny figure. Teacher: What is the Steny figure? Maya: 9024.0 Angstrom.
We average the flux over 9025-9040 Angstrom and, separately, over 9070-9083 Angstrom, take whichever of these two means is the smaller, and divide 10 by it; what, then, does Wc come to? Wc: 1.49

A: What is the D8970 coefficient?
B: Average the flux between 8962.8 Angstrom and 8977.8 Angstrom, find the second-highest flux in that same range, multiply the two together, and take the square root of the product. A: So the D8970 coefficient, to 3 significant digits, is 6.77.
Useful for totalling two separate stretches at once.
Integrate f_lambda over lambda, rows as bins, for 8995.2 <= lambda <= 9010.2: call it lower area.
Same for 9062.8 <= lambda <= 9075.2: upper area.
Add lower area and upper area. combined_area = 185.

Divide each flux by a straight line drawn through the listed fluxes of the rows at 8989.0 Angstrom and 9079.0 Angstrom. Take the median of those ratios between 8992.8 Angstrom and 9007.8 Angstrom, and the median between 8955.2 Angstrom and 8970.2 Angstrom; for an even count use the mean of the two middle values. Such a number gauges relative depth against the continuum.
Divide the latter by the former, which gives 0.97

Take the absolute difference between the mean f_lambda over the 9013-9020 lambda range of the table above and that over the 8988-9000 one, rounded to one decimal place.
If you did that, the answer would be 0.6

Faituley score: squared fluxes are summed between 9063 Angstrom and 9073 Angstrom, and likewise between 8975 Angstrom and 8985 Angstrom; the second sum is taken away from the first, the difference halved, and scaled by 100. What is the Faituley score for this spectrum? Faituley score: -147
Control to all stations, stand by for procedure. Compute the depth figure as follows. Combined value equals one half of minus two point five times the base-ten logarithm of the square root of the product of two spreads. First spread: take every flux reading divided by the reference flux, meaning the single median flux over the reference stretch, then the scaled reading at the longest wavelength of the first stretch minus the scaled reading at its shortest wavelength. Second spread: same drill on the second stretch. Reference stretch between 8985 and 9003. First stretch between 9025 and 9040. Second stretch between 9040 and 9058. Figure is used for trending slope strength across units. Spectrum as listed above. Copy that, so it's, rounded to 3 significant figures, 1.16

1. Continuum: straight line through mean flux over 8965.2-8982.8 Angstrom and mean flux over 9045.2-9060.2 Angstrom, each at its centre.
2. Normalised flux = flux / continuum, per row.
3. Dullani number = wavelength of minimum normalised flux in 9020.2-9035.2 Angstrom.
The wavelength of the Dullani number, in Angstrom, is 9021.5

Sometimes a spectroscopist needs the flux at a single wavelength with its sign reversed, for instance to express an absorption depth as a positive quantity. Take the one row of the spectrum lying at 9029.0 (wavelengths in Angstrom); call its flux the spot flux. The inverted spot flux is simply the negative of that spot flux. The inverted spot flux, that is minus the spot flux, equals -7.05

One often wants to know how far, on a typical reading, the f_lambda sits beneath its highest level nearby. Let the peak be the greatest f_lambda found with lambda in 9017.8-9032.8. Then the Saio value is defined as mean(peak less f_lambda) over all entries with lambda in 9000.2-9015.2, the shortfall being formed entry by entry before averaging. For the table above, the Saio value 0.73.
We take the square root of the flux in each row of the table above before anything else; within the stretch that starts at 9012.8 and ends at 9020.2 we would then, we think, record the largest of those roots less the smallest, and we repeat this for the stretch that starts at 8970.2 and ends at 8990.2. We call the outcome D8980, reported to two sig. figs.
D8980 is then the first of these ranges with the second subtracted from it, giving -0.12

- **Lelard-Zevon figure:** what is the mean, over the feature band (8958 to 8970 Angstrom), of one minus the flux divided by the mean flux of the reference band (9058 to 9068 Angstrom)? -0.04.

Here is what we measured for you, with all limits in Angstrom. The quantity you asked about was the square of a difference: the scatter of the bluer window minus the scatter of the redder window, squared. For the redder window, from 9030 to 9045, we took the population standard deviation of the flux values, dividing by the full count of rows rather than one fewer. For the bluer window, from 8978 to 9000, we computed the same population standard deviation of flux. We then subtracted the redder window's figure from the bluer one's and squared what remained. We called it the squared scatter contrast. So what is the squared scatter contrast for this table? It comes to 0.036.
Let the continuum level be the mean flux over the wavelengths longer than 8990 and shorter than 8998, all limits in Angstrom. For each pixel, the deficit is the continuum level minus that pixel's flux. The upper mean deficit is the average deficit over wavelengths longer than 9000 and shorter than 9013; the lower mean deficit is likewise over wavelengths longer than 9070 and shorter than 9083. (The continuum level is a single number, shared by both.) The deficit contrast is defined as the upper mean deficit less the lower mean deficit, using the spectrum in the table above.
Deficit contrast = 0.0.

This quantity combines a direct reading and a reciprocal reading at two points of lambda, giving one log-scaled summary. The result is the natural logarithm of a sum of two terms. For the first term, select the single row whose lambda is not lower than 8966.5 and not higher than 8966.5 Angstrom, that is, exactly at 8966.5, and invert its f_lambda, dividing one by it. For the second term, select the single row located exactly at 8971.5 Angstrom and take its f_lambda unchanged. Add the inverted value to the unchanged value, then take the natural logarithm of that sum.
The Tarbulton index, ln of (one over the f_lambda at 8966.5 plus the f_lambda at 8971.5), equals 1.95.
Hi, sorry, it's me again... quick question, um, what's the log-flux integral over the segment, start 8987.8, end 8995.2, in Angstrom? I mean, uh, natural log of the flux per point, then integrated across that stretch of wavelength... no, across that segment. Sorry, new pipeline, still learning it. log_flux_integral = 14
